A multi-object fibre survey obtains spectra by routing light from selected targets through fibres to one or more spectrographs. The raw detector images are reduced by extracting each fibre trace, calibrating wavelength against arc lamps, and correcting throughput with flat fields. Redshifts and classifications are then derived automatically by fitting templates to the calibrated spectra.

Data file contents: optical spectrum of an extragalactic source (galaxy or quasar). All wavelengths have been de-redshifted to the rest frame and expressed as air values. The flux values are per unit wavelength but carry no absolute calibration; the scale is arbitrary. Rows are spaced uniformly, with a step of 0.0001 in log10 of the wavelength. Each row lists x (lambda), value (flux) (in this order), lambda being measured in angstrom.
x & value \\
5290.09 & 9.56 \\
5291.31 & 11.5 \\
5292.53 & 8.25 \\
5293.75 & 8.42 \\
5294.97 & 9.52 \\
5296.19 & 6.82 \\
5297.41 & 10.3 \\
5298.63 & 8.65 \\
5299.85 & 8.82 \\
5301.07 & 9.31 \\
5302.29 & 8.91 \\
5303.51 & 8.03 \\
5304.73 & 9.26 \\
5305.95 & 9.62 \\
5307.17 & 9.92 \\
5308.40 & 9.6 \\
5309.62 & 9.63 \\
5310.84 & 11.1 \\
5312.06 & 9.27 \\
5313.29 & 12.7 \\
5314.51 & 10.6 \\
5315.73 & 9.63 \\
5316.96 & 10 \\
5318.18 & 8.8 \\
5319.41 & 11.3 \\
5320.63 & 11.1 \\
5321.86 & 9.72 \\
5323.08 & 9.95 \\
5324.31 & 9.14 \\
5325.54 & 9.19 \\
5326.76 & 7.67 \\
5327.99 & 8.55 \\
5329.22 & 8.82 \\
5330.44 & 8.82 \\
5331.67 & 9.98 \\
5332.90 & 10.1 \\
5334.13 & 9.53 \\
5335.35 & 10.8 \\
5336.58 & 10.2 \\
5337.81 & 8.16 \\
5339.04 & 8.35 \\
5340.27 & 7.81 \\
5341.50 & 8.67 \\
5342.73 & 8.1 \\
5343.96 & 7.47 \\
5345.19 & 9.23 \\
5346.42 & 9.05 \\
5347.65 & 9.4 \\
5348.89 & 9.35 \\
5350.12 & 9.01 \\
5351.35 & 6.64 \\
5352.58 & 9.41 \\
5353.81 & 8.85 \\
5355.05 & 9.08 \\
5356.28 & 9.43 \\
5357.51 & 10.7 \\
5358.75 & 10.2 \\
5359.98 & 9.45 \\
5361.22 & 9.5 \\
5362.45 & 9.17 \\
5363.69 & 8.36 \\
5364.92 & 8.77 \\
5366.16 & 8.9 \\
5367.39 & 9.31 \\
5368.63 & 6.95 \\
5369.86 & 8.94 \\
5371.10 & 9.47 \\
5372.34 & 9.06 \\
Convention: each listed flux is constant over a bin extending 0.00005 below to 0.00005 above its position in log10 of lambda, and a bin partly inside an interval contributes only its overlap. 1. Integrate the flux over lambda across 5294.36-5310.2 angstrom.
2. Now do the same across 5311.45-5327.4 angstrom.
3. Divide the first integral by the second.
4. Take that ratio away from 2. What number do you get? 1.09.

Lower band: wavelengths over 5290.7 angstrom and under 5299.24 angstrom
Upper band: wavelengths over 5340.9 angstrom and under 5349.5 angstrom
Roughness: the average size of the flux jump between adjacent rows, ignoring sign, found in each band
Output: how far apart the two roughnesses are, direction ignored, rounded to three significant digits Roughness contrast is 1.47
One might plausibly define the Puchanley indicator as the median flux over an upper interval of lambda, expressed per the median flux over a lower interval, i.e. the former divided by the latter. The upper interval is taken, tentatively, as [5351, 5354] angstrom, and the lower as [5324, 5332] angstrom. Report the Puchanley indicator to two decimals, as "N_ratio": 1.00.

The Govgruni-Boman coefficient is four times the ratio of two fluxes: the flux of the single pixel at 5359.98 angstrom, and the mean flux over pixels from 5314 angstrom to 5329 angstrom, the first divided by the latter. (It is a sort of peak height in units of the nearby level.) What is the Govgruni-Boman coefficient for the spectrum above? 3.9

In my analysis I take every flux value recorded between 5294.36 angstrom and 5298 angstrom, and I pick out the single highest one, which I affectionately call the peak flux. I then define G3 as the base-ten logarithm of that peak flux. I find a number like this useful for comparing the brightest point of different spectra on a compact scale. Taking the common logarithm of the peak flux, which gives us 1.013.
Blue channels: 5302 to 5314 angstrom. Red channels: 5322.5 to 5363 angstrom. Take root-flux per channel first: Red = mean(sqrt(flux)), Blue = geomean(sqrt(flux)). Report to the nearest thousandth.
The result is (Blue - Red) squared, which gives 0.012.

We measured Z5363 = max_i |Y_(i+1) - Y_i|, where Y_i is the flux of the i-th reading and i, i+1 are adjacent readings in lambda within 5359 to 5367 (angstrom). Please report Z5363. 0.81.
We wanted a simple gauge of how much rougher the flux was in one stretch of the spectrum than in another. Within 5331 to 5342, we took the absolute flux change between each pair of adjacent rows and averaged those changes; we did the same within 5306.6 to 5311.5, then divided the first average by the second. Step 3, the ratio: 1.3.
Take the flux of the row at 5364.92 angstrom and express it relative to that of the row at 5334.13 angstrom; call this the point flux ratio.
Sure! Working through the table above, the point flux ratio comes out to 0.92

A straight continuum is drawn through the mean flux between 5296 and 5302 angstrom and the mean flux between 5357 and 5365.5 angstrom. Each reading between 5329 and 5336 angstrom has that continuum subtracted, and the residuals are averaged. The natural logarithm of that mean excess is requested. -0.6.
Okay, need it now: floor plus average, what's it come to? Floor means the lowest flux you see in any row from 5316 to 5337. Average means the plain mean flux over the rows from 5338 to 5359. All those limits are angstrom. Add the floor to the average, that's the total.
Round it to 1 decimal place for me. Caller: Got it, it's 16.5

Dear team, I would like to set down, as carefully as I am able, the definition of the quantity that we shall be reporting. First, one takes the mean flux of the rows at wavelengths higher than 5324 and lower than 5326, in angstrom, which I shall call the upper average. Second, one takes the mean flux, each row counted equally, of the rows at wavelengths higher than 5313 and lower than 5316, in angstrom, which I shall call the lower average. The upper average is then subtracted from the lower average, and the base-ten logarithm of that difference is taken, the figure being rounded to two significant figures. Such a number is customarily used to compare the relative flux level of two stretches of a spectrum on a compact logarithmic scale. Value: 0.26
